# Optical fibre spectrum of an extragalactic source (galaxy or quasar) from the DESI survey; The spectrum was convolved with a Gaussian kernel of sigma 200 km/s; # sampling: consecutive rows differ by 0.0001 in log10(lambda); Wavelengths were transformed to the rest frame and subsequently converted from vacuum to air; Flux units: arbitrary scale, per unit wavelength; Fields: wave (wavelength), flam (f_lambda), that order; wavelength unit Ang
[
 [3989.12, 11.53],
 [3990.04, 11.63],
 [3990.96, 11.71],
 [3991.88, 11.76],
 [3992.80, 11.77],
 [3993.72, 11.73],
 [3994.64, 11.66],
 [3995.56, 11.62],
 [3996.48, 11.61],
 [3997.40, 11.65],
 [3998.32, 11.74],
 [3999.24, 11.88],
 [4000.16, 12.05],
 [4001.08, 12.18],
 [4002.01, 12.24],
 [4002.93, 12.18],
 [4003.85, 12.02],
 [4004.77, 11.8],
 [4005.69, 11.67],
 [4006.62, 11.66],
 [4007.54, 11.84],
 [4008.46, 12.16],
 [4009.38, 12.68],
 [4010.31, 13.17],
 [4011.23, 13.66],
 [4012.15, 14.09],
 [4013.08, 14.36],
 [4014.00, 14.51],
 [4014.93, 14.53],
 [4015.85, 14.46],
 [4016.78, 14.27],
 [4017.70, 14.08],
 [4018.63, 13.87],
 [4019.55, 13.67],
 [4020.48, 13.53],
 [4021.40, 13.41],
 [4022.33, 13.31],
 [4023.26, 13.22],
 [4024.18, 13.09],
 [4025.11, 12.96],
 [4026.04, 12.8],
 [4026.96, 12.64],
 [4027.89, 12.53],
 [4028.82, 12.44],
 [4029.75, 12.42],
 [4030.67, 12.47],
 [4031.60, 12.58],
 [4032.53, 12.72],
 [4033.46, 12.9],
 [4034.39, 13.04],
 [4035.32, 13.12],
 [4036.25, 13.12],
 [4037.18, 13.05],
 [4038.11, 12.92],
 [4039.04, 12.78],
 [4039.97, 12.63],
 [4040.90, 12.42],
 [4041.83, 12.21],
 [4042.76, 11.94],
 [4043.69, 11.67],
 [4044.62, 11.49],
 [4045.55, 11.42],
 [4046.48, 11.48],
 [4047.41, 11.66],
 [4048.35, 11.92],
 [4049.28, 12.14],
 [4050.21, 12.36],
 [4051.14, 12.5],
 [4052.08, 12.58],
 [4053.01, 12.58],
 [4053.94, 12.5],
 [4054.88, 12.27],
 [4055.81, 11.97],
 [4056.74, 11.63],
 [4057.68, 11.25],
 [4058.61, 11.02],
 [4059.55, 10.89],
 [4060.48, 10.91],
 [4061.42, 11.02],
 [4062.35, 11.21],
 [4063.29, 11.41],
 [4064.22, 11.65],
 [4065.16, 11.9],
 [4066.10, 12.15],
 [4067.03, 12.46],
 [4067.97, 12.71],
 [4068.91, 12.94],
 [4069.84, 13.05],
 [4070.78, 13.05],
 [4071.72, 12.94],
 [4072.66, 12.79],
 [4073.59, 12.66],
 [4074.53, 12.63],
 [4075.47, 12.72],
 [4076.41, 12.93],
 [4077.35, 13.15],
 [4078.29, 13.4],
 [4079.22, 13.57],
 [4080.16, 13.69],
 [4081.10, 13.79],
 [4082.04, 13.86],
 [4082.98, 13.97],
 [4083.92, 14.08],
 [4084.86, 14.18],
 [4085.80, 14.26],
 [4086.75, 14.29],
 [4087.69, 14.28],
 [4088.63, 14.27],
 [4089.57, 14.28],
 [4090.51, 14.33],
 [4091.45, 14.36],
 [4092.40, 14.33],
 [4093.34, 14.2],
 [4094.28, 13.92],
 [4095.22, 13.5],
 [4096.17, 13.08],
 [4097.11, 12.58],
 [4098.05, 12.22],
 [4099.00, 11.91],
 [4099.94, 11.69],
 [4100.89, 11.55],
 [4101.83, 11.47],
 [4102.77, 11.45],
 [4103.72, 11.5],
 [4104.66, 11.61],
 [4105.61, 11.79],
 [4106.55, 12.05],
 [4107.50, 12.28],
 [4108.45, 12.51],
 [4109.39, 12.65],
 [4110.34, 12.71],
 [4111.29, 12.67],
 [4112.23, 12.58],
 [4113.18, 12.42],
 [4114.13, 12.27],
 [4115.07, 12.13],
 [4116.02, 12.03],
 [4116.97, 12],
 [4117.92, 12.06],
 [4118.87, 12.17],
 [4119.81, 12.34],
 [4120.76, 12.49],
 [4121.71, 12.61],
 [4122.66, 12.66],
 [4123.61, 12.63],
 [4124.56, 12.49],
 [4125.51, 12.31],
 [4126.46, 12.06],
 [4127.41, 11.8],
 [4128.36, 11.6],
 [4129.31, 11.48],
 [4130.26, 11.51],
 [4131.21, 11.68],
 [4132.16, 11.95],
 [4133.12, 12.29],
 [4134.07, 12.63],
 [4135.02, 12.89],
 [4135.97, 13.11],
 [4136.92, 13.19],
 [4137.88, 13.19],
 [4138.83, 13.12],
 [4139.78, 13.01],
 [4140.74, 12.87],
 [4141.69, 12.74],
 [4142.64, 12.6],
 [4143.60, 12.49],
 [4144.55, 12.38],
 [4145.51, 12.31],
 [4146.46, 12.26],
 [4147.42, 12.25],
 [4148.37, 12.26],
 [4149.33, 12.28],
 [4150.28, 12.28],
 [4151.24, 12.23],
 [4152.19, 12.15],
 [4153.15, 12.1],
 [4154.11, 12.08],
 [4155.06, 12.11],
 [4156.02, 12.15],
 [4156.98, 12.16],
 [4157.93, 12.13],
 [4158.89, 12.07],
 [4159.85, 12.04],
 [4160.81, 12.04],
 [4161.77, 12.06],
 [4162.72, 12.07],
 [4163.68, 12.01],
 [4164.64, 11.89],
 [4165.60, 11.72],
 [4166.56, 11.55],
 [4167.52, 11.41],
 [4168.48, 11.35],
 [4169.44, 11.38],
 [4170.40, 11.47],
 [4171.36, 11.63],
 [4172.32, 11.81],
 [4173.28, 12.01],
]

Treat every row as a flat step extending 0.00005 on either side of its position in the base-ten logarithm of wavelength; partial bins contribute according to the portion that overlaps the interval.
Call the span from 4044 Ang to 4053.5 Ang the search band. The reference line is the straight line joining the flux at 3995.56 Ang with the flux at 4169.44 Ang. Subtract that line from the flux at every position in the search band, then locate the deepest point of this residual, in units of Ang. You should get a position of 4045.55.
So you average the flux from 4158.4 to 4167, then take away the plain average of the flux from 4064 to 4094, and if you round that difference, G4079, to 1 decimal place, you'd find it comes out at -1.5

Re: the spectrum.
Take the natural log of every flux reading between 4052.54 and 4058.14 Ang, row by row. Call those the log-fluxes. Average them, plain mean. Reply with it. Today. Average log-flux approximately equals 2.49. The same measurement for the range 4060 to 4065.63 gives 2.43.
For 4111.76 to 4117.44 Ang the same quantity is 2.50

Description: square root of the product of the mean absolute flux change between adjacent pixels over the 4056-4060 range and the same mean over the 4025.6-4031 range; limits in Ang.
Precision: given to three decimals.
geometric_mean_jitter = 0.146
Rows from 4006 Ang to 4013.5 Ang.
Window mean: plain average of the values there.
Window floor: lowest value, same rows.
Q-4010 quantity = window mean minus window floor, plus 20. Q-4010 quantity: 21.3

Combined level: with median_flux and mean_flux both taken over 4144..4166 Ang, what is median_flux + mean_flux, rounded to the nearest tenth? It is 24.3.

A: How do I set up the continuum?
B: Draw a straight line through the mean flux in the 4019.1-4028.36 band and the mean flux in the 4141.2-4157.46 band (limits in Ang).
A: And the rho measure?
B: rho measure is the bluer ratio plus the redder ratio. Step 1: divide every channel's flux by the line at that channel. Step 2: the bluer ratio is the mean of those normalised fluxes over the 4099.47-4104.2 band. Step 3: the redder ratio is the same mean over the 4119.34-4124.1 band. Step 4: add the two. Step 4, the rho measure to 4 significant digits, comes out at 1.922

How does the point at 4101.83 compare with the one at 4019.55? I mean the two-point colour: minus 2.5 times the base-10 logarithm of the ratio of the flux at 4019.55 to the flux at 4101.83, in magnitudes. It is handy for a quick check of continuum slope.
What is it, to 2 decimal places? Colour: -0.19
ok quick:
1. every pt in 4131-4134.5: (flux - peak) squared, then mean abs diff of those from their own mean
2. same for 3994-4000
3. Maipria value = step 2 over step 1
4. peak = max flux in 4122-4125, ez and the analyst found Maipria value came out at 0.4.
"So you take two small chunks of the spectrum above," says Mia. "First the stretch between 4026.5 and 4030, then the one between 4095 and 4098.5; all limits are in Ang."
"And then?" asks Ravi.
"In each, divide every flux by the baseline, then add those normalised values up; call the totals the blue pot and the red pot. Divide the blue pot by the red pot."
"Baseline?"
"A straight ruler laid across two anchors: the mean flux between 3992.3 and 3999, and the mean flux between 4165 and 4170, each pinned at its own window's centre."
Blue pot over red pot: 0.97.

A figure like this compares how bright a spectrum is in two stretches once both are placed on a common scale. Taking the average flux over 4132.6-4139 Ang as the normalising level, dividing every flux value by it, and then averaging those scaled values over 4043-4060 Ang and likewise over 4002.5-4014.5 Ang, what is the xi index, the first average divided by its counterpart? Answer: 0.93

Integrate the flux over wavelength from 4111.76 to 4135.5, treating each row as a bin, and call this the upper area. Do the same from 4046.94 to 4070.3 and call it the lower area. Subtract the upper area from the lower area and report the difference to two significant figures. -11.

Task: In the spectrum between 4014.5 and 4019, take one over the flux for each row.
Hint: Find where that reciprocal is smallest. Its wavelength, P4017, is 4014.93 Ang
